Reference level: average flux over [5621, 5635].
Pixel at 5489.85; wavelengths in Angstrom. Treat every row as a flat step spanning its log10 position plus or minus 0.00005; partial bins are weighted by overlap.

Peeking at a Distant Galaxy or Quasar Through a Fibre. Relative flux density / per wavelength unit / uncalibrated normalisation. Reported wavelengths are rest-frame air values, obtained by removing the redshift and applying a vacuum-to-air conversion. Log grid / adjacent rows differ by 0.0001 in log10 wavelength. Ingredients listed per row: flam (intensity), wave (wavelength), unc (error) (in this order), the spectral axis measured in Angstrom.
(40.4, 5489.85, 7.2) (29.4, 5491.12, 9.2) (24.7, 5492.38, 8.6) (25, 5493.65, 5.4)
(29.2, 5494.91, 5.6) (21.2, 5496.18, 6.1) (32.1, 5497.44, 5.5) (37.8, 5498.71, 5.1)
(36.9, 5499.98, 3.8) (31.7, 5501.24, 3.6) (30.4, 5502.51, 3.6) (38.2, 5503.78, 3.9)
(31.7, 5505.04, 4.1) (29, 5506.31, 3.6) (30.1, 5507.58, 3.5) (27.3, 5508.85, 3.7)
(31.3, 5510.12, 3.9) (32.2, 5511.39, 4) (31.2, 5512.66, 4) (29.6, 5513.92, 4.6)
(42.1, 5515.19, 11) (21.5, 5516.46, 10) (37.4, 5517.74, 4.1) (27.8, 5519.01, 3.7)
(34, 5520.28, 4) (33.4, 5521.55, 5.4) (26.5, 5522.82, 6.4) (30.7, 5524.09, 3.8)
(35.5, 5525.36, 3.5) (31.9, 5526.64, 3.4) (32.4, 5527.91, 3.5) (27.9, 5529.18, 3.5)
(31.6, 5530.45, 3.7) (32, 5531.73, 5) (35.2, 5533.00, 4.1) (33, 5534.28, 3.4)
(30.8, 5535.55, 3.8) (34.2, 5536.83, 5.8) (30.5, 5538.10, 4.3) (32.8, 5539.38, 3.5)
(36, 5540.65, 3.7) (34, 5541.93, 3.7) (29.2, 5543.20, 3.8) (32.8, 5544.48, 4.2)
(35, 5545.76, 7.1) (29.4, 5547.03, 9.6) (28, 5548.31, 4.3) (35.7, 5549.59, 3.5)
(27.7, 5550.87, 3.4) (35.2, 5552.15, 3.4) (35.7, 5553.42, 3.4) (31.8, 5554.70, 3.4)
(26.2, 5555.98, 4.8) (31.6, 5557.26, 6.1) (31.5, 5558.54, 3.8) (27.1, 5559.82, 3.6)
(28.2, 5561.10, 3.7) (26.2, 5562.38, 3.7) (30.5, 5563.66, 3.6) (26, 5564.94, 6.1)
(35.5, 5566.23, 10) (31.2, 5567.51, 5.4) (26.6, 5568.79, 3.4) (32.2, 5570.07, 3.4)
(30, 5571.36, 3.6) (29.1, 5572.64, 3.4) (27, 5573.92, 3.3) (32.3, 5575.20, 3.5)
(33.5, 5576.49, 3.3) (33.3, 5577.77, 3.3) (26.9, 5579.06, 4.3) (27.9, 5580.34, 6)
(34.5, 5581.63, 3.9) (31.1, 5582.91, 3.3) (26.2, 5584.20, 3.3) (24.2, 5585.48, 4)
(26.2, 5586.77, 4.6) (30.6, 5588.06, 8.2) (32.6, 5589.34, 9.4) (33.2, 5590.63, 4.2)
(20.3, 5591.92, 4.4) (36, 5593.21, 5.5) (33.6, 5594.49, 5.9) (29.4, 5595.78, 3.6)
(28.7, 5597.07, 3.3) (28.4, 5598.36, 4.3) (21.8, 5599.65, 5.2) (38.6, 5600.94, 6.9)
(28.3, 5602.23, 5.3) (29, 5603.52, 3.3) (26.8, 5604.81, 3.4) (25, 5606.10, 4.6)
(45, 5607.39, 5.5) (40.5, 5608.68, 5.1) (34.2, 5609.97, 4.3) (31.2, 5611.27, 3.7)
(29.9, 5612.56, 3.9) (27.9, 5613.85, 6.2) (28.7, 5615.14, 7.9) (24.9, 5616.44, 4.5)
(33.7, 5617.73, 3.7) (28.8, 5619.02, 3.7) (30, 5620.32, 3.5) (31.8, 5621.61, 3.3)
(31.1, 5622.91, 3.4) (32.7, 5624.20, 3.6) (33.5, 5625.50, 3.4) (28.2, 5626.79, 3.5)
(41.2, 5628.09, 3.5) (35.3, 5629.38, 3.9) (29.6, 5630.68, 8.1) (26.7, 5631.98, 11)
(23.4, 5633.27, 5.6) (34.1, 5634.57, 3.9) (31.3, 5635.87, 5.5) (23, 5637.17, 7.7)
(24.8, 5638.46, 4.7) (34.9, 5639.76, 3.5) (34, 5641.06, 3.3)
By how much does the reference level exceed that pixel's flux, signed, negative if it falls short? -8.8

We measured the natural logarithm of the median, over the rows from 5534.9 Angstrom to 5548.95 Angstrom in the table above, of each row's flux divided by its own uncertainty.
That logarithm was 2.04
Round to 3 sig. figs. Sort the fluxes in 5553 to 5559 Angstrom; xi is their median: 31.6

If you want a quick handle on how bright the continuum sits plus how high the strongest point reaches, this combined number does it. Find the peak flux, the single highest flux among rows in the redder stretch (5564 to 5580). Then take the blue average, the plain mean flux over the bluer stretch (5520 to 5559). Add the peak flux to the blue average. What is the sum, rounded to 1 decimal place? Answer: 67.5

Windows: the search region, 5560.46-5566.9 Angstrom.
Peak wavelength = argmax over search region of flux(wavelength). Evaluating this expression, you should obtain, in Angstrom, 5566.23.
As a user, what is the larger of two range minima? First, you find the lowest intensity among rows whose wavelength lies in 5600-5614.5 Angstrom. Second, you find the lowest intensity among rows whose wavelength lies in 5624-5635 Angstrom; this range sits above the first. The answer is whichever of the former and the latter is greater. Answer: 25.0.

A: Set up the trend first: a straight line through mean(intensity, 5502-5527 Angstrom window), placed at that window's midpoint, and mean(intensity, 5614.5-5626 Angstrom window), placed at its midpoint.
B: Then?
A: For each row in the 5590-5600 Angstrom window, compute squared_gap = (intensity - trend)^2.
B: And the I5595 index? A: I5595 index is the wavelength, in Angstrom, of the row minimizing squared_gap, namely 5595.78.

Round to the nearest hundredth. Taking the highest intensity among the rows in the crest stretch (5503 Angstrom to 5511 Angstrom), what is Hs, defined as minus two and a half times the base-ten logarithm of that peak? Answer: -3.96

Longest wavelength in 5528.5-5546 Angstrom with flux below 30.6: 5543.20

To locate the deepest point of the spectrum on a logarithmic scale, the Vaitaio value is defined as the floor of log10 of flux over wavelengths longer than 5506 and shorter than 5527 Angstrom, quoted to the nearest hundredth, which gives 1.33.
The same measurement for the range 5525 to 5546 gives 1.45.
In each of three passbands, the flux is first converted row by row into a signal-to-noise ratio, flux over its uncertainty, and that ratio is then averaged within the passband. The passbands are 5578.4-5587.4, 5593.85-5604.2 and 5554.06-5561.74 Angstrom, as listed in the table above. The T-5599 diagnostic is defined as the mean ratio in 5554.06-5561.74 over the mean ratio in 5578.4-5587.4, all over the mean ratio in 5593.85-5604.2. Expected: 0.156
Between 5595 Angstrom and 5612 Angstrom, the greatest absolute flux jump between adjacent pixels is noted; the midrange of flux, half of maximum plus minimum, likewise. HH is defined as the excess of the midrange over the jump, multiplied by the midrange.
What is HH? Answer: 448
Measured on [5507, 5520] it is 356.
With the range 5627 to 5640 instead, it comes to 687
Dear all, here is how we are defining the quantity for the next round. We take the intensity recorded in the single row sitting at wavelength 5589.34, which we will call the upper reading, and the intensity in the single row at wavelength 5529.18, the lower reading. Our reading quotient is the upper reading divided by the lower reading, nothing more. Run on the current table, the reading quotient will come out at 1.17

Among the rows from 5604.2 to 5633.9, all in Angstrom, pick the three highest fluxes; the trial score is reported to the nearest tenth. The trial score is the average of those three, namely 42.2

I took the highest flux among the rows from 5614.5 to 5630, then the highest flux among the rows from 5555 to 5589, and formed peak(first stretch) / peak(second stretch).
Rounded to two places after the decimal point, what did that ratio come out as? 1.16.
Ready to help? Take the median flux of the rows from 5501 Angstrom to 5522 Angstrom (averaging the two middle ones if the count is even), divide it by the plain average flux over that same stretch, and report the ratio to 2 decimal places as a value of 0.99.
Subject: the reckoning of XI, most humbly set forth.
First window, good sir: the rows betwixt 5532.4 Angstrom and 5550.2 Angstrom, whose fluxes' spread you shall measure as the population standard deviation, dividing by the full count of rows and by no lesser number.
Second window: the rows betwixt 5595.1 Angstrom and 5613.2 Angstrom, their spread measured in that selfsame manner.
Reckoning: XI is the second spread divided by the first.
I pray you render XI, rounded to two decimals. 2.41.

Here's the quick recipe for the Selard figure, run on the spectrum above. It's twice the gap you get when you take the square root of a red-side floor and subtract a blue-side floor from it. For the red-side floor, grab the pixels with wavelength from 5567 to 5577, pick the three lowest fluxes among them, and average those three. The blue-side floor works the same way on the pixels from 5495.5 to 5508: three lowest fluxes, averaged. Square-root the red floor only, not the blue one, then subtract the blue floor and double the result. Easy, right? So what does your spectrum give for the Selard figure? -43.0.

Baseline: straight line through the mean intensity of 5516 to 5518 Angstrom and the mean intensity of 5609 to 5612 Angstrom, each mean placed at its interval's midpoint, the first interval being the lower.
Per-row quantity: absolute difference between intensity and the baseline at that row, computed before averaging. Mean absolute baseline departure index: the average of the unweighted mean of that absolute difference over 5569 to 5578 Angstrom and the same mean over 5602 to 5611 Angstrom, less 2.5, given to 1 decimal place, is 1.5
